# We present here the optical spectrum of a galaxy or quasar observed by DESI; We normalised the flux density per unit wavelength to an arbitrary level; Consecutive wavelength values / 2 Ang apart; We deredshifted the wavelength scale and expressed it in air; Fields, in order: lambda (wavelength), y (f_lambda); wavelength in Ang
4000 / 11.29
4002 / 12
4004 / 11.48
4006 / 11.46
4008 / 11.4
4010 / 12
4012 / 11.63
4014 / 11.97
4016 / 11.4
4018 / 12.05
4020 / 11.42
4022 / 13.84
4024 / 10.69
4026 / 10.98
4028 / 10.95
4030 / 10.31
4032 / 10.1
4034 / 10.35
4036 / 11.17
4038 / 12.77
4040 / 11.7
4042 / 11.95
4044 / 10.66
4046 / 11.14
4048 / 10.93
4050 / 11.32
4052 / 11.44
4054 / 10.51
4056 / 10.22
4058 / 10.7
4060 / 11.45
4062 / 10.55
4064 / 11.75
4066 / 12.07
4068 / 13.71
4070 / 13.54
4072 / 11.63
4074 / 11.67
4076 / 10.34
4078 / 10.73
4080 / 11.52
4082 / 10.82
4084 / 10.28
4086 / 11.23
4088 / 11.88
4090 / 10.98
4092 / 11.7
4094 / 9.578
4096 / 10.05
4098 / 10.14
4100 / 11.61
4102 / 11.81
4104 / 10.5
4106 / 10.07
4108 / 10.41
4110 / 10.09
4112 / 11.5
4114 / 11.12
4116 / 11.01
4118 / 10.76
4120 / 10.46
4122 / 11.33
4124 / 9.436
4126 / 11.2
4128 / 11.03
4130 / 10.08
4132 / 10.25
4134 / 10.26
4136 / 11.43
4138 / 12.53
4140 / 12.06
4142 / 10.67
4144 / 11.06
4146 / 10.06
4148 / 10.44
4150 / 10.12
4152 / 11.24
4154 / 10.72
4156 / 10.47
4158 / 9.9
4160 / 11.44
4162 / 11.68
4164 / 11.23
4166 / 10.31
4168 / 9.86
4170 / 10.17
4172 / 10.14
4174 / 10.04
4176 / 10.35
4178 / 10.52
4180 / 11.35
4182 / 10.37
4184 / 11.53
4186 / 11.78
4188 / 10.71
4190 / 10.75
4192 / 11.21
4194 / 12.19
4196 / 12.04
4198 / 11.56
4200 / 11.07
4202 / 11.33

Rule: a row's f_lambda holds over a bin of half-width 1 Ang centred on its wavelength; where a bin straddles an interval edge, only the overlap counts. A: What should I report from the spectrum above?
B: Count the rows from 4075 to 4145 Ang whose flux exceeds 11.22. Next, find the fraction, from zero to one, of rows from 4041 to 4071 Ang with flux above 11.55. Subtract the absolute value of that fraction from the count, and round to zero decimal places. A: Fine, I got 11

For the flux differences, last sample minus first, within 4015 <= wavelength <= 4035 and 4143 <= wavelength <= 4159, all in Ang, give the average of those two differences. -1.1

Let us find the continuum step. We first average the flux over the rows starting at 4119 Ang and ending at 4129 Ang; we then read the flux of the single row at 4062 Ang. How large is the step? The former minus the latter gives 0.1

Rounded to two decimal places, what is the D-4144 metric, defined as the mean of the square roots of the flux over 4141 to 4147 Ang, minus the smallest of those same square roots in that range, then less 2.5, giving -2.42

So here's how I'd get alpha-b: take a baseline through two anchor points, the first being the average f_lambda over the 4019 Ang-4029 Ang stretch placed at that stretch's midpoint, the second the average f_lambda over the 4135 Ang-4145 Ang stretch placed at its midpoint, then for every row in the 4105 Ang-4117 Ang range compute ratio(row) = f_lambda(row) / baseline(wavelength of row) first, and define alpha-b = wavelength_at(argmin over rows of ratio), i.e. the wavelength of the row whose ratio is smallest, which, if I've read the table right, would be 4106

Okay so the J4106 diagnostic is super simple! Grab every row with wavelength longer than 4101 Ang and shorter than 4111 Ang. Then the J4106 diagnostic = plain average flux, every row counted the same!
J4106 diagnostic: 10.58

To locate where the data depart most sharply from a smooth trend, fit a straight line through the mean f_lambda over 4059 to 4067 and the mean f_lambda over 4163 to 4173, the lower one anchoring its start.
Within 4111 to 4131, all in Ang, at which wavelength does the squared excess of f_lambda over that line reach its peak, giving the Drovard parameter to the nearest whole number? 4124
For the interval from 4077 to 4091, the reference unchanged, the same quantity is 4084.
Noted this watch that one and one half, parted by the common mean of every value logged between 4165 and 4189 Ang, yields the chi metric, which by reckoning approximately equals 0.142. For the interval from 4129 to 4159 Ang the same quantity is 0.140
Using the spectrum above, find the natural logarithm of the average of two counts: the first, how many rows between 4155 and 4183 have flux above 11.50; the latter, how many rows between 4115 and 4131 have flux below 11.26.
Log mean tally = 1.4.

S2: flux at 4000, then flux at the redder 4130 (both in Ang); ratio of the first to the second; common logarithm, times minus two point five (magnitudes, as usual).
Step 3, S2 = -0.12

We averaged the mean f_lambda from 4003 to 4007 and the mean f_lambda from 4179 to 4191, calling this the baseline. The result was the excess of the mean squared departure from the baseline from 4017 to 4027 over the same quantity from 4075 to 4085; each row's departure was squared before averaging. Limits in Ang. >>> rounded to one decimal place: 1.0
